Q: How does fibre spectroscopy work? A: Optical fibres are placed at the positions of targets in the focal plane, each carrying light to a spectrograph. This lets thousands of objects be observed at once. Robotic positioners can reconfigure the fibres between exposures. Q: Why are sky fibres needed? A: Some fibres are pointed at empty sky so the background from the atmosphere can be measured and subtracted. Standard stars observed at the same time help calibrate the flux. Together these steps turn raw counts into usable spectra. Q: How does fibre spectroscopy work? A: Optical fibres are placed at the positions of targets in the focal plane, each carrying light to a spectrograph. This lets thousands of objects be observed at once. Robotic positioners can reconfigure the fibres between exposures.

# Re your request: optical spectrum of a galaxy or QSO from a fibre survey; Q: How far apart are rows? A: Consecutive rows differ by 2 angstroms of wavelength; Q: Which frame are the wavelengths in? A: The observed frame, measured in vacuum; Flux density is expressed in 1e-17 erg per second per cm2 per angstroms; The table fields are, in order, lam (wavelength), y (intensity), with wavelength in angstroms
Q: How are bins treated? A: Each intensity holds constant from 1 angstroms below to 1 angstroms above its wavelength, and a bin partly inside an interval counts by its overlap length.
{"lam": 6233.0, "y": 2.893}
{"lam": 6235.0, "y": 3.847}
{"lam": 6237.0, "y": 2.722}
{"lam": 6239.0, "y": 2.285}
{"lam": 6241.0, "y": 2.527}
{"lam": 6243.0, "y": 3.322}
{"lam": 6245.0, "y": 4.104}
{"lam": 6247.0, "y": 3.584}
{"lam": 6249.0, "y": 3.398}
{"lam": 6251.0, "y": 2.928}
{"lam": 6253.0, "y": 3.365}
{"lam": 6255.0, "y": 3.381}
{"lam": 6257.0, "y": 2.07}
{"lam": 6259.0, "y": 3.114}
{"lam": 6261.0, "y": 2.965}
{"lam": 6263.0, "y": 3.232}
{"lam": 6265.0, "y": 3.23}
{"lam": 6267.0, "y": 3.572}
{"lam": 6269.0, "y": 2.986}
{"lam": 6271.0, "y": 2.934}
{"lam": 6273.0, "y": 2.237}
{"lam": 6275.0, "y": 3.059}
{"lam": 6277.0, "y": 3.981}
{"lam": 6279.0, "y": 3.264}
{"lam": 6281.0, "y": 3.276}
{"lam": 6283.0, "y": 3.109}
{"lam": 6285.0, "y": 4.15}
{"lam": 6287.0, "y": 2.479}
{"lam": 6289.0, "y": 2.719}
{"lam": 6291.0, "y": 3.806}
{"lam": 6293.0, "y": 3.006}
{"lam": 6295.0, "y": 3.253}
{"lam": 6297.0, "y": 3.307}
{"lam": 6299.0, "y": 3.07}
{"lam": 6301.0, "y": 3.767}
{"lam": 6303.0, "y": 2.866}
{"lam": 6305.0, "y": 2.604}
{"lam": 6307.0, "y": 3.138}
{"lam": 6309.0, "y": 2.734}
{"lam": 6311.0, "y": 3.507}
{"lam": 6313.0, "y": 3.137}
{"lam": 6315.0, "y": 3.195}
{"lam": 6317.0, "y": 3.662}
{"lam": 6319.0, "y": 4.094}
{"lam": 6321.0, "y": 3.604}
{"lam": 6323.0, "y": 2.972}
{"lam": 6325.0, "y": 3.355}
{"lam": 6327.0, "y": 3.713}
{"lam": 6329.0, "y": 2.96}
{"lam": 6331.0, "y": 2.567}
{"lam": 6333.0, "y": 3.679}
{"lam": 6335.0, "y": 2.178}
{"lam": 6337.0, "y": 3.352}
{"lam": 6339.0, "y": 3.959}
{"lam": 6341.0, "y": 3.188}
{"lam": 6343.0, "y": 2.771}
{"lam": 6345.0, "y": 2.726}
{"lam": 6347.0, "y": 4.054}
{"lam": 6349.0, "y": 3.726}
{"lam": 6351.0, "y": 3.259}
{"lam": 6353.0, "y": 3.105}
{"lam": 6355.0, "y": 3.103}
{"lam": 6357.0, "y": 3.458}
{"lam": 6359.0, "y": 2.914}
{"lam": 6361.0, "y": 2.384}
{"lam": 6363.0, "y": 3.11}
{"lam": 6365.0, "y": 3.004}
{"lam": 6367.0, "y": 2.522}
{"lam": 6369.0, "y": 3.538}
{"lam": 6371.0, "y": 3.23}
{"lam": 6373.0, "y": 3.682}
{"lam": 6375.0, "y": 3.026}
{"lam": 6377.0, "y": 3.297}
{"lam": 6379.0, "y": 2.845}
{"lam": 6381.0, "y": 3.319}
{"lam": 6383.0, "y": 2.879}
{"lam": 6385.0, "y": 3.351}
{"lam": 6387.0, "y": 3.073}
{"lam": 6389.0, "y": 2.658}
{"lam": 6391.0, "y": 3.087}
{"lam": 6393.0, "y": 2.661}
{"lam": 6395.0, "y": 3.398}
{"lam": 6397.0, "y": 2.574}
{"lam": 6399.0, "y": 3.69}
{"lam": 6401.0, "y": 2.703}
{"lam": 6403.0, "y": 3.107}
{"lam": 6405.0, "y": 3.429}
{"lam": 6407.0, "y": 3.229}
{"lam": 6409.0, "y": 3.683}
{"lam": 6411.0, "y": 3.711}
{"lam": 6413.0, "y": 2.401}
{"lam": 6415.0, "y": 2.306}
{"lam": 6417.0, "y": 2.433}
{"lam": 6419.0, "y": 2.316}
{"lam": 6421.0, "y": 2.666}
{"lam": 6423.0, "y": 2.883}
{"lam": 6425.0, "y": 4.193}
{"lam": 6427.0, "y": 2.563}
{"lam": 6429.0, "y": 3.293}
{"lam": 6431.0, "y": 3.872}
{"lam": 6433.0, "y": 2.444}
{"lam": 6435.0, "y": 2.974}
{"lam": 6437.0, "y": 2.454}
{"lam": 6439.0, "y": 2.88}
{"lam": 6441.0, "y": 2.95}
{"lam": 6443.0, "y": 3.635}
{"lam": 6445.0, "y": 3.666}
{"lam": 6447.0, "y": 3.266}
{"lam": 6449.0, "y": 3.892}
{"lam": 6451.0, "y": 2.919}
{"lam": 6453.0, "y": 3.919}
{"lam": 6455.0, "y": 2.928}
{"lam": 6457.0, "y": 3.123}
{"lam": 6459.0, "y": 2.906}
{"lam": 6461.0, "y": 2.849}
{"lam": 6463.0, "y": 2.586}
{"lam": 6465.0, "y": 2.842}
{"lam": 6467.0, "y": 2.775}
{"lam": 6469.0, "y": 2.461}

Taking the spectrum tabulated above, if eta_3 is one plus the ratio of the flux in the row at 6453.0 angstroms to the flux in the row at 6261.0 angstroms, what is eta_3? 2.3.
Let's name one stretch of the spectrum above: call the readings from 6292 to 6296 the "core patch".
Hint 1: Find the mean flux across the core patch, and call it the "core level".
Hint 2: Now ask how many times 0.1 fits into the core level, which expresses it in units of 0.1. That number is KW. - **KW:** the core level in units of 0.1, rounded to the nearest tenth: 31.3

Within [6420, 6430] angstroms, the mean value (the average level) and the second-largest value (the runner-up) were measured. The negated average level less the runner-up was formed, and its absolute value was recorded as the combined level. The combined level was 6.4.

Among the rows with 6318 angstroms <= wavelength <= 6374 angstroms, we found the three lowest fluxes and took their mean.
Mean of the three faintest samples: 2.36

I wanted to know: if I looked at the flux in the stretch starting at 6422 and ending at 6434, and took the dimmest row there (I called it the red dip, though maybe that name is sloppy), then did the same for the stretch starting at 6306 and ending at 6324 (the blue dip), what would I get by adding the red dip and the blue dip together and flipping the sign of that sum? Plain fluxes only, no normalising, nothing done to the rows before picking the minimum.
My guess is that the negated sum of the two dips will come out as -5.18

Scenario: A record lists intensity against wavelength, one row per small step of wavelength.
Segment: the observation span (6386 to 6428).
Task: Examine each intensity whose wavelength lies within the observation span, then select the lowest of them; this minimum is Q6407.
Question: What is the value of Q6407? 2.306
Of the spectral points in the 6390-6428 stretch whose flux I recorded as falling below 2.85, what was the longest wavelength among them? 6427.0 angstroms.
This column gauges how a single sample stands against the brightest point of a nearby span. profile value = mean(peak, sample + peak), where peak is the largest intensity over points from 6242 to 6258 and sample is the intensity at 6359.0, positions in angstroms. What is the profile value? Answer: 5.56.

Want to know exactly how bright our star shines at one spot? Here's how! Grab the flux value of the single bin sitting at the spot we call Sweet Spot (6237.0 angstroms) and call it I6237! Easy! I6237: 2.722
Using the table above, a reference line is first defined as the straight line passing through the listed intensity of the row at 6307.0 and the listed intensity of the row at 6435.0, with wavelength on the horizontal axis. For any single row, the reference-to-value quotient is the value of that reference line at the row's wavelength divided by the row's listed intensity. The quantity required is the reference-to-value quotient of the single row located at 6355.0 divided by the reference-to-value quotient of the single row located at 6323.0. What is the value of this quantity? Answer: 0.95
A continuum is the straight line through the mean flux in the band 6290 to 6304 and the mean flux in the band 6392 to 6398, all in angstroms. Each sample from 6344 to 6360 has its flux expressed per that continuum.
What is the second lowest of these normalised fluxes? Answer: 0.96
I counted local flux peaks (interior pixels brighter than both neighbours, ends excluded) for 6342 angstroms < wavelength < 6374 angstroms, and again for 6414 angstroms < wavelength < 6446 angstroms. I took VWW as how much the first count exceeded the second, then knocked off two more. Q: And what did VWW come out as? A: -2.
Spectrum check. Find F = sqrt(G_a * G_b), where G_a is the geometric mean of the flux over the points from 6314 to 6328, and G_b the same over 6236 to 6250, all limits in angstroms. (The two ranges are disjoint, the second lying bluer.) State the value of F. 3.28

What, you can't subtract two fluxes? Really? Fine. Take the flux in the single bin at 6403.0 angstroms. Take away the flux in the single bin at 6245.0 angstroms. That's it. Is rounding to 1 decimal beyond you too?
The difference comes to -1.0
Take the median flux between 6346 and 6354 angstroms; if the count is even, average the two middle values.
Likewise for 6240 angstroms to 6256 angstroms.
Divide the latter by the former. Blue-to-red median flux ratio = 0.97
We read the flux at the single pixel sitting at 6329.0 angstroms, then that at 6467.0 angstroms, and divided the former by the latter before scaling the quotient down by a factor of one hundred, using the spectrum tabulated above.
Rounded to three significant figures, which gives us 0.0107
